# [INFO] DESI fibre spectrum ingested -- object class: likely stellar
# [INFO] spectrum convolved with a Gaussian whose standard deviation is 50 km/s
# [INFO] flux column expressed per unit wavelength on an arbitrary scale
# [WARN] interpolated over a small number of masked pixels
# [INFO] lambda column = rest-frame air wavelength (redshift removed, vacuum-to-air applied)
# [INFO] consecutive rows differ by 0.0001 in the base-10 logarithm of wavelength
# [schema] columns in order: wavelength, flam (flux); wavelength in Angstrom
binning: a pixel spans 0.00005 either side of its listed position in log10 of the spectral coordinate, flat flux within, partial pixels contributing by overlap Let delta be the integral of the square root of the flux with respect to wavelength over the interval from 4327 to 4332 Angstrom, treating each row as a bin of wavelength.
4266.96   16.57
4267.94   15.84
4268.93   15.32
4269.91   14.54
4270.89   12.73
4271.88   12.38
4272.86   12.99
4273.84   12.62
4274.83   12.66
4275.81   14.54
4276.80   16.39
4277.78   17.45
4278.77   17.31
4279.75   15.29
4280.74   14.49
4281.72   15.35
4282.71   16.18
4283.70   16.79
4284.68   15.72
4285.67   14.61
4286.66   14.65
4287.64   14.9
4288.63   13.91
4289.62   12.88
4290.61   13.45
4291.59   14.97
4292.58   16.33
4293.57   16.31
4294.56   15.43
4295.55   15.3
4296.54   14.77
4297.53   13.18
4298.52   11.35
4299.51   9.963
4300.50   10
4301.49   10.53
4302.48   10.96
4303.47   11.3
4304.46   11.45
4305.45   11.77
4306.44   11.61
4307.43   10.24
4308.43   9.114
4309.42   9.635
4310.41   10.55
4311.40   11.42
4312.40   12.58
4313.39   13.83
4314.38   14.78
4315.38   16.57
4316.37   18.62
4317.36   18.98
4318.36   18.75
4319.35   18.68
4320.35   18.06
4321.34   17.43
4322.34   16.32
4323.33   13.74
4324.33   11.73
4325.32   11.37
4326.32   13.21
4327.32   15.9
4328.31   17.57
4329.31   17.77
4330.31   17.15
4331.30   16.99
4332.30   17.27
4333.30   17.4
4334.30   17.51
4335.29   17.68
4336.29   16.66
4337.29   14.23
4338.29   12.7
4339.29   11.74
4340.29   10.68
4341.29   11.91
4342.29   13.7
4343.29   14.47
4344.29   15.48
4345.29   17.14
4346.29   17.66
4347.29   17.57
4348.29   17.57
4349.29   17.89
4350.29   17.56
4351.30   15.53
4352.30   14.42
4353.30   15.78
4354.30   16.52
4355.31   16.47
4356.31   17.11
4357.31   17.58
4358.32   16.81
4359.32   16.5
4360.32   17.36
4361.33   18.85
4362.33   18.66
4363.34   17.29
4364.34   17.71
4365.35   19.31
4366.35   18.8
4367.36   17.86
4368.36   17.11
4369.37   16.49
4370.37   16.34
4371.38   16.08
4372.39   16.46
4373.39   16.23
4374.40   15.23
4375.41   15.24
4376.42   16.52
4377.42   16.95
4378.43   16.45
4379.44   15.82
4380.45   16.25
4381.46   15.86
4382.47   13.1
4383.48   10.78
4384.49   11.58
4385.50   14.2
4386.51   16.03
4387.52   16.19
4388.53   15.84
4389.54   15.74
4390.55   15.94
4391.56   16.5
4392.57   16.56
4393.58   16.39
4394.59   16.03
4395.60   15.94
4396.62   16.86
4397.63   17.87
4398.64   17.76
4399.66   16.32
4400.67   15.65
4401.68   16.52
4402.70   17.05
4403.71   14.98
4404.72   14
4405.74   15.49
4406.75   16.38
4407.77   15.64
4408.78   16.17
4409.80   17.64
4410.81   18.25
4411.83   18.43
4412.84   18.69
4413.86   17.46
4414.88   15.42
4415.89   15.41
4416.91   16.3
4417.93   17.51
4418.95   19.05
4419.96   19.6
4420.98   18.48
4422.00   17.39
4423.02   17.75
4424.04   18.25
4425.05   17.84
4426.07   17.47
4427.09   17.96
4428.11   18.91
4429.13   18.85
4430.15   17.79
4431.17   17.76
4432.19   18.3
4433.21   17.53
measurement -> 20.7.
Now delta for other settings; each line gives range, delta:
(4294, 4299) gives 18.7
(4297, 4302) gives 16.6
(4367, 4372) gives 20.5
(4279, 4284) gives 19.8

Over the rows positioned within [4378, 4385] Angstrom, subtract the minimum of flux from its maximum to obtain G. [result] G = 6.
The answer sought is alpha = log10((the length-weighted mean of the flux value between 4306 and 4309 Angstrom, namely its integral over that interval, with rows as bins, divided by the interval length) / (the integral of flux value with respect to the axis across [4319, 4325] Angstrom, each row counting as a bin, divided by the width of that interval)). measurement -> -0.19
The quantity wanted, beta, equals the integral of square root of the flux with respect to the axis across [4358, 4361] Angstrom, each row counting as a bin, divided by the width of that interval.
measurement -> 4.13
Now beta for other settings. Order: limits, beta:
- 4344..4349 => 4.15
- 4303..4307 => 3.40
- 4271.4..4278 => 3.74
